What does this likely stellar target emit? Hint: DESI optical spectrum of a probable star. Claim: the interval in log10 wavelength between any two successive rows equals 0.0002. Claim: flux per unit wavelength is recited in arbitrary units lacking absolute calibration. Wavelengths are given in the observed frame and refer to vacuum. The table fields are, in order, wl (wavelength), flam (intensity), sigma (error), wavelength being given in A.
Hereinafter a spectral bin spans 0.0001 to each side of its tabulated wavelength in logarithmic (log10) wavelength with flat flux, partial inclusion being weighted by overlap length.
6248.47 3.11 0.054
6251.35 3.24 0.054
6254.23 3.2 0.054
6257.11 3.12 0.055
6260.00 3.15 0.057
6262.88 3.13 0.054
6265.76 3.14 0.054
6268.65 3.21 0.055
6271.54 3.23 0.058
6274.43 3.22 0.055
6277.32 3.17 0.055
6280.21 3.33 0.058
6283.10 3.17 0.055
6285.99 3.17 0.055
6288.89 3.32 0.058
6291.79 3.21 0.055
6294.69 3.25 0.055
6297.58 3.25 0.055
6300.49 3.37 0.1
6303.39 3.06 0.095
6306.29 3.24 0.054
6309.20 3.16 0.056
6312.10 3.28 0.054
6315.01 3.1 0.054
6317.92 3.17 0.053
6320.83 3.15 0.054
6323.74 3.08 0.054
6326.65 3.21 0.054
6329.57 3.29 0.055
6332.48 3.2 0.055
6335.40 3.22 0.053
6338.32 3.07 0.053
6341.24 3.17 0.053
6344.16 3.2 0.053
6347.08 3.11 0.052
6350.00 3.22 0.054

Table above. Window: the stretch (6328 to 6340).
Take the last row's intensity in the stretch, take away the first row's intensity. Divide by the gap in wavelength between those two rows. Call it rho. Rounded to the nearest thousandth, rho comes -0.025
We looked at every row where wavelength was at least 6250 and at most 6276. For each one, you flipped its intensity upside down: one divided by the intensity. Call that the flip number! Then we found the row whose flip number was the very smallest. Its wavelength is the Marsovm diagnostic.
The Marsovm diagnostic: 6251.35 A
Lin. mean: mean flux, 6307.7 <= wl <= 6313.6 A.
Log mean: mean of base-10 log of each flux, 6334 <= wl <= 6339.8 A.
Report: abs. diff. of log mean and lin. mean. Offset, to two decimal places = 2.72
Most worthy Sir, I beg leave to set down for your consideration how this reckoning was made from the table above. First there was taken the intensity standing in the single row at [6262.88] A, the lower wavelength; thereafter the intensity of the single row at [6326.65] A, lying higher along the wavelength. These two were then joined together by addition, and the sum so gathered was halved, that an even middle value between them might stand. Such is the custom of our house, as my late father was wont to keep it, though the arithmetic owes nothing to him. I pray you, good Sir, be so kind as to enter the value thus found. 3.17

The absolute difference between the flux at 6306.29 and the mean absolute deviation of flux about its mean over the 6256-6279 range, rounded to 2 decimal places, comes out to 3.20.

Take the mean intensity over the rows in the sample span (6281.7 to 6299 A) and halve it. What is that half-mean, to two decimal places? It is 1.61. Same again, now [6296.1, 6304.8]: 1.61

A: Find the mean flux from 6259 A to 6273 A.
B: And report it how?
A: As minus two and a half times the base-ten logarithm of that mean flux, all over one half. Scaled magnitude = -2.507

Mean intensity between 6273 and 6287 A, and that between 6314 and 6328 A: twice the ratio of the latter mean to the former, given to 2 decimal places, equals 1.96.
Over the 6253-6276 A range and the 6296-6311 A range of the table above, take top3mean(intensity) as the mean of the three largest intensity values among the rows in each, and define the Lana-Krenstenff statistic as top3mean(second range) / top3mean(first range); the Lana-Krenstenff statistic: 1.02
